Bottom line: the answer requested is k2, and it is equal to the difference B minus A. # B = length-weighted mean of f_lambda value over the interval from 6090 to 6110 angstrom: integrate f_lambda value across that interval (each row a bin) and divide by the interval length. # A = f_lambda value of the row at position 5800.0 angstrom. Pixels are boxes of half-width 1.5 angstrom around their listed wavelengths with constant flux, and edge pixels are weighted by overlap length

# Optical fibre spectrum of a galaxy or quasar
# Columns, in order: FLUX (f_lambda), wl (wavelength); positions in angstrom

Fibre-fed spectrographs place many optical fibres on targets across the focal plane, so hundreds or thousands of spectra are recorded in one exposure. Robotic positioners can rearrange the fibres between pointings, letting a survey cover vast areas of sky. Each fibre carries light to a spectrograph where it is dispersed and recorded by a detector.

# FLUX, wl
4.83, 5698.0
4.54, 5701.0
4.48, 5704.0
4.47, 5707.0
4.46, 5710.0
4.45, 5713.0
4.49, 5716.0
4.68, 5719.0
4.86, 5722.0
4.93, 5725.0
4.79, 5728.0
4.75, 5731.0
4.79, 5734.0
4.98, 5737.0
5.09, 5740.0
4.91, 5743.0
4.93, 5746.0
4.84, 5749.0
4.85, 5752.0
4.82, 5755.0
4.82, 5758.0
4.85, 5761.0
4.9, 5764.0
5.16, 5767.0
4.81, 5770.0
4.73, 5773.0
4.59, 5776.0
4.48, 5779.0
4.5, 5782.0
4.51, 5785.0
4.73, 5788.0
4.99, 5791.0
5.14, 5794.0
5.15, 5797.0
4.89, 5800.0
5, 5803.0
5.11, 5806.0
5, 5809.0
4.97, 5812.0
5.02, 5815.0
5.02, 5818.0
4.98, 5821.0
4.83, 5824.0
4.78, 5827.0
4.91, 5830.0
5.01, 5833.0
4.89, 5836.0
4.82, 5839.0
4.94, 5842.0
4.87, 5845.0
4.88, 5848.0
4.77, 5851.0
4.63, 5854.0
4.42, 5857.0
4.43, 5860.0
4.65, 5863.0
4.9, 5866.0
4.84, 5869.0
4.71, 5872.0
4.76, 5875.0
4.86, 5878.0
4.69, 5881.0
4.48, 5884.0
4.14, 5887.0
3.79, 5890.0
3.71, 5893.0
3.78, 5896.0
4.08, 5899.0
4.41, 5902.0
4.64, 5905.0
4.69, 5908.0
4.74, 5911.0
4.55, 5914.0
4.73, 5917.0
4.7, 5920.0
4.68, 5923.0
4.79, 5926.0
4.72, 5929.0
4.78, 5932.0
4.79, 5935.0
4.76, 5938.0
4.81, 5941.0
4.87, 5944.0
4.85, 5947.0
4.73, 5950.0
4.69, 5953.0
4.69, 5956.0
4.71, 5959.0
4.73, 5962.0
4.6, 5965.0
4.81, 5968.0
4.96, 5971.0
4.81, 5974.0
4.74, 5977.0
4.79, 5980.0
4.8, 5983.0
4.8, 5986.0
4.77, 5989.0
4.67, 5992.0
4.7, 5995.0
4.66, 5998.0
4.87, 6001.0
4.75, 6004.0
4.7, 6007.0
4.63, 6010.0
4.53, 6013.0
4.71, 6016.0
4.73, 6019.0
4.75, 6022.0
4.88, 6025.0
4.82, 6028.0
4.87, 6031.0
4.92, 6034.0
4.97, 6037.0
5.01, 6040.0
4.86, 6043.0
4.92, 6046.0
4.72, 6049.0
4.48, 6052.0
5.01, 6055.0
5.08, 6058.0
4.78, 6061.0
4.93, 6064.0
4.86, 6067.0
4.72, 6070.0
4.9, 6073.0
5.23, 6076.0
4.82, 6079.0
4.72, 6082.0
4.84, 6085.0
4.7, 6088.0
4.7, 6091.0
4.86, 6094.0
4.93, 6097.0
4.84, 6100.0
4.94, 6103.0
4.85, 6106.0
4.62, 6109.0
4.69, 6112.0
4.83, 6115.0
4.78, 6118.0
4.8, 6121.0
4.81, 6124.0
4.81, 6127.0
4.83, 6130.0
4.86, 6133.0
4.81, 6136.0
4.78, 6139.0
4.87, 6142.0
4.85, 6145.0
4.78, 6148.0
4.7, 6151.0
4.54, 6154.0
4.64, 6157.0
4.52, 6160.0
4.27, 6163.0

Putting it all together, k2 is -0.06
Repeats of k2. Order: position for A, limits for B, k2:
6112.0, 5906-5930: 0.01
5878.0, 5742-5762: 0.00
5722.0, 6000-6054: -0.07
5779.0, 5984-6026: 0.24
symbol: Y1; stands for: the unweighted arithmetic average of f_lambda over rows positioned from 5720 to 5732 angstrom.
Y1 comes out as 4.83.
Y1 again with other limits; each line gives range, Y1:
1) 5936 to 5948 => 4.82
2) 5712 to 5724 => 4.62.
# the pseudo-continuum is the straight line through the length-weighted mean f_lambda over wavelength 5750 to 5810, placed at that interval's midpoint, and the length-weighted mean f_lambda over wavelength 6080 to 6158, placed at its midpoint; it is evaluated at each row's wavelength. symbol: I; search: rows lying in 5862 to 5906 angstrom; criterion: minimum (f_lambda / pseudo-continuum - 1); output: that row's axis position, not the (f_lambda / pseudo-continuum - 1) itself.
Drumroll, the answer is 5893.0 angstrom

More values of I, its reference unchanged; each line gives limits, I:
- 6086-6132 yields 6109.0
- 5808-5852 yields 5851.0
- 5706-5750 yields 5713.0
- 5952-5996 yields 5965.0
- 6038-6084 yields 6052.0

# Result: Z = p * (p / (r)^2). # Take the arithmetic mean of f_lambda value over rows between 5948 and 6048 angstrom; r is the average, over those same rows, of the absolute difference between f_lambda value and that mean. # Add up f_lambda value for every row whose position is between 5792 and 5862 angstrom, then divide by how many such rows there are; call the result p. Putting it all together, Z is 3042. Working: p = 4.89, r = 0.09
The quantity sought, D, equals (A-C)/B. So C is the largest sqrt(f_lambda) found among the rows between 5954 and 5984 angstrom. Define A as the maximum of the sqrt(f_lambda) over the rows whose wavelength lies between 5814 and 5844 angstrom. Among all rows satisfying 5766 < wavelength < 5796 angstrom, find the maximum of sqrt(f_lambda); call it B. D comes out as 0.006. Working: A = 2.24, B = 2.27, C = 2.23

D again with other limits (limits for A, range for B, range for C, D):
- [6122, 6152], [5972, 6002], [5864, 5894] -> -0.003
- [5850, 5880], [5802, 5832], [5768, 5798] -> -0.025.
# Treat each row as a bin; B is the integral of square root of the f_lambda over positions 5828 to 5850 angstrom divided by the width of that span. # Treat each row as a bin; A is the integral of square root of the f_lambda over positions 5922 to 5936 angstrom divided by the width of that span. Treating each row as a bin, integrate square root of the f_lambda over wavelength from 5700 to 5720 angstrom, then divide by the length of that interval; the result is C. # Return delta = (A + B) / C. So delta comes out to 2.07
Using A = 2.18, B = 2.213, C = 2.12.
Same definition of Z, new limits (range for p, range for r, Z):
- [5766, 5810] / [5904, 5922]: 8279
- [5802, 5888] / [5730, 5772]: 3011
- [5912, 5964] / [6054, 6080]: 1516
